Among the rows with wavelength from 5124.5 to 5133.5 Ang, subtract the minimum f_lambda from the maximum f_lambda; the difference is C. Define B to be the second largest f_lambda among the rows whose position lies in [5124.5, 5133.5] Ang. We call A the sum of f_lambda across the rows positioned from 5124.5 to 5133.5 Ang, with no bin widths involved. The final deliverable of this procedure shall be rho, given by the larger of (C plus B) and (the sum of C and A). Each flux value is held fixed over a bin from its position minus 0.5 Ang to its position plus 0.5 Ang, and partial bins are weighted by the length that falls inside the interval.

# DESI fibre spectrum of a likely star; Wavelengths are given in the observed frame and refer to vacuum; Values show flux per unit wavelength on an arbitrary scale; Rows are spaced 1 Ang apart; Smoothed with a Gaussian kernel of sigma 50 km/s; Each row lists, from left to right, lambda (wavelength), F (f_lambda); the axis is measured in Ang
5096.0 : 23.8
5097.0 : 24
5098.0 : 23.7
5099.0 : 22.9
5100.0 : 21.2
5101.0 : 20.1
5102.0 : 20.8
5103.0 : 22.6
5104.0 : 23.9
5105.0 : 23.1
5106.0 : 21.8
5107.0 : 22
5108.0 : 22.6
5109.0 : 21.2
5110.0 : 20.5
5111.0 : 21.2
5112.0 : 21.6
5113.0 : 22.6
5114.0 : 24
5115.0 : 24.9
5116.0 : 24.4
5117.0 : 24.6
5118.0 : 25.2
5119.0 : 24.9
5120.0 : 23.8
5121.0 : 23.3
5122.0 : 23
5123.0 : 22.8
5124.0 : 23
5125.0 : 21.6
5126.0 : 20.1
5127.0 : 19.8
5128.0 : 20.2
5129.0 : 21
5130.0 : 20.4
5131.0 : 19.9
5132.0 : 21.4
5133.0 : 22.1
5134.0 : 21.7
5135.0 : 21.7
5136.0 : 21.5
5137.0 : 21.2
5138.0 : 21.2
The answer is 189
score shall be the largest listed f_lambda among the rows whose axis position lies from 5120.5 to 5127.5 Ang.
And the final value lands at 23.3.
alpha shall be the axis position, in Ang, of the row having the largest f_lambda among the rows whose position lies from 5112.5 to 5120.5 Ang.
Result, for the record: 5118.0 Ang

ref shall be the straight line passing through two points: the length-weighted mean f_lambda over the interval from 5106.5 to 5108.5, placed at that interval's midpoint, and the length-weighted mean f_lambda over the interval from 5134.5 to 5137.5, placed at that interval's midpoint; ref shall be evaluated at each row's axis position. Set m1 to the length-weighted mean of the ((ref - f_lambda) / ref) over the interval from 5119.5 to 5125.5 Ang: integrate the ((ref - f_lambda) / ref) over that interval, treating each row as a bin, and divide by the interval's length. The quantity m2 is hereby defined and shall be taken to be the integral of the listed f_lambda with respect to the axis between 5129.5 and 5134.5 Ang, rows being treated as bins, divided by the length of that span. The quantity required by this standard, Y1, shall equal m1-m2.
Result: -21.1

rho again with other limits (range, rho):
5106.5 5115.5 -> 205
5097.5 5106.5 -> 204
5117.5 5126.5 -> 213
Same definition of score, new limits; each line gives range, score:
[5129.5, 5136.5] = 22.1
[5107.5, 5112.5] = 22.6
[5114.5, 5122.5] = 25.2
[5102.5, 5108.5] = 23.9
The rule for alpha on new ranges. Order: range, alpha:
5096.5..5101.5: 5097.0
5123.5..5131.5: 5124.0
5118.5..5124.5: 5119.0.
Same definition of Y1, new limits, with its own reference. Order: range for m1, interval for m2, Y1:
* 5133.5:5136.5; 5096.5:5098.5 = -23.9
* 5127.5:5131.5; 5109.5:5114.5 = -21.9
